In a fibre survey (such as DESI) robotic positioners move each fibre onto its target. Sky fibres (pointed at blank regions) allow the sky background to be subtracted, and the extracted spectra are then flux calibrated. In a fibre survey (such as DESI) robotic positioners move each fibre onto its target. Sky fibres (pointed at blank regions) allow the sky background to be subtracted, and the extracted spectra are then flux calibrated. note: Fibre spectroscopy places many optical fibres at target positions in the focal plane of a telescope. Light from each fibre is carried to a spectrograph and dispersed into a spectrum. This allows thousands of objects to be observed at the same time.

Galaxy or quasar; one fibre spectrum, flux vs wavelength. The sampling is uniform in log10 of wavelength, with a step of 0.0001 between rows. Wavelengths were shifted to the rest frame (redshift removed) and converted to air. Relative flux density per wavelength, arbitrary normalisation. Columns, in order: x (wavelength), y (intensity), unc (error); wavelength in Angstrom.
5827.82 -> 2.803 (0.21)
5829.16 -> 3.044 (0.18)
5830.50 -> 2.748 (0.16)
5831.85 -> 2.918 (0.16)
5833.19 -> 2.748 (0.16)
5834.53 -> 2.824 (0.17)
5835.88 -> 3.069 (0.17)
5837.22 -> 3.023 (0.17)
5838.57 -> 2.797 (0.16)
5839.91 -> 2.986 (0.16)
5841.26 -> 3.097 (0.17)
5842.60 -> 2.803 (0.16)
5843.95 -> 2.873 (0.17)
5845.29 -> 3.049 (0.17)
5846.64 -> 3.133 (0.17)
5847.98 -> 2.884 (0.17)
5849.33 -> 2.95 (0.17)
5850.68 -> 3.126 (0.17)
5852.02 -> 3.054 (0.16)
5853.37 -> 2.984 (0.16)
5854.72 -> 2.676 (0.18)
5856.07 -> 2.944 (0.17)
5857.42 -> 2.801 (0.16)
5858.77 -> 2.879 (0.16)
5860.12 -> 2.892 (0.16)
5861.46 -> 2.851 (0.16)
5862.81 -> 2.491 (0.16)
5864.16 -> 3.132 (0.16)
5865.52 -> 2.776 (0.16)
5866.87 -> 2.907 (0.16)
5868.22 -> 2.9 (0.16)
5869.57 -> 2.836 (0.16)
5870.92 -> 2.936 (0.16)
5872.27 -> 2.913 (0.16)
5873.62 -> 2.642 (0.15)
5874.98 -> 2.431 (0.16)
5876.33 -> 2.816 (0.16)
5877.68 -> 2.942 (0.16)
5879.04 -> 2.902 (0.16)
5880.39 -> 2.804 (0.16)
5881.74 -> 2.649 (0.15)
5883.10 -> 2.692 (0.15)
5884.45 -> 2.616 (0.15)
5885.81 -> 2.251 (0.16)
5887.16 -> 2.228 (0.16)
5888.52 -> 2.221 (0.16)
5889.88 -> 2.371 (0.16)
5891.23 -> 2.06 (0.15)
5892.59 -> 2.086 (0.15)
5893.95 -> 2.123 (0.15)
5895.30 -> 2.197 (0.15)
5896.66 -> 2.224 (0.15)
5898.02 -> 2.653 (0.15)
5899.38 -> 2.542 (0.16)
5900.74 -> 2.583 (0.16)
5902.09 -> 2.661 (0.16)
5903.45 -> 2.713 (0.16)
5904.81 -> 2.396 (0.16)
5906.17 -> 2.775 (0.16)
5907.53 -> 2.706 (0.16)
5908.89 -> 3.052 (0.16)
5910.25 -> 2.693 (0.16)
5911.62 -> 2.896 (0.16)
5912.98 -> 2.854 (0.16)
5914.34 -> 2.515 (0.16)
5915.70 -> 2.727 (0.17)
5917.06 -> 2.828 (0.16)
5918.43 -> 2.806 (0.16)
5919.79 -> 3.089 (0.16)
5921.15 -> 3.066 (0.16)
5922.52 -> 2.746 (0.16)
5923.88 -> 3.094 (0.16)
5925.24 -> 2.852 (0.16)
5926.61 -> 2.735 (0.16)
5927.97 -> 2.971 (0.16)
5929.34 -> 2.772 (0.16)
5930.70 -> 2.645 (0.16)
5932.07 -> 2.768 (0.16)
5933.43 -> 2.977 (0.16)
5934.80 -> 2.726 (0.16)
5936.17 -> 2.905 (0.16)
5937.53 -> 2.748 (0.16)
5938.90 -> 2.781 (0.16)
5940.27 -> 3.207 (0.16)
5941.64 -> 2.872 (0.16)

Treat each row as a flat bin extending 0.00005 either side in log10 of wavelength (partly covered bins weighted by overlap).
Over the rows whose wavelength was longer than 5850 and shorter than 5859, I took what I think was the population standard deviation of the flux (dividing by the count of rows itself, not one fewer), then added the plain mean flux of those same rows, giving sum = 3.07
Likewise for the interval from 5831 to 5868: 3.06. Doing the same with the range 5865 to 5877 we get 2.95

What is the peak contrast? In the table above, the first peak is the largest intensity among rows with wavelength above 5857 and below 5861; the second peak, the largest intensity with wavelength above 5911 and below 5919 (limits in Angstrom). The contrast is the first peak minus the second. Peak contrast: 0.00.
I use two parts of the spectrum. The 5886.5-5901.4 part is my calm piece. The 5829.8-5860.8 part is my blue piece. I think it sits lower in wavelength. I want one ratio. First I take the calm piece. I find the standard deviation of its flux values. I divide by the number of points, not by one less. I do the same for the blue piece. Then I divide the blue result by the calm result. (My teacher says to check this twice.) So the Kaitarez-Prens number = 0.64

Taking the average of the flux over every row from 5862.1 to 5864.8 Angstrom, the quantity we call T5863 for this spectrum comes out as 2.81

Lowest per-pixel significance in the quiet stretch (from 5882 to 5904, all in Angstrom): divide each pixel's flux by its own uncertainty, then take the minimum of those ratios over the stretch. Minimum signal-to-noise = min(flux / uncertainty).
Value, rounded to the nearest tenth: 13.7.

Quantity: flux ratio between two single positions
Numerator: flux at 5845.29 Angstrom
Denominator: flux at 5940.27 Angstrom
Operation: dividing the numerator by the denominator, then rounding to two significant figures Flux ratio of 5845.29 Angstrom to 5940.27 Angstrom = 0.95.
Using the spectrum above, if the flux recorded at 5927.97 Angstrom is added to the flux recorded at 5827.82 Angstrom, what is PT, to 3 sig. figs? 5.77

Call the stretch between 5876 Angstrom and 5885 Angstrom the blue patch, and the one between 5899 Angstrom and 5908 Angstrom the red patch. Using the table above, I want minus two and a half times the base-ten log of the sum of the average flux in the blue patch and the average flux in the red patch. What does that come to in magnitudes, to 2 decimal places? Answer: -1.83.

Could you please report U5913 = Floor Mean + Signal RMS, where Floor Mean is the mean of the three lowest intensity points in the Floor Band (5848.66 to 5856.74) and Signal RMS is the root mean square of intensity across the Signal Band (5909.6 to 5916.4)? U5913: 5.60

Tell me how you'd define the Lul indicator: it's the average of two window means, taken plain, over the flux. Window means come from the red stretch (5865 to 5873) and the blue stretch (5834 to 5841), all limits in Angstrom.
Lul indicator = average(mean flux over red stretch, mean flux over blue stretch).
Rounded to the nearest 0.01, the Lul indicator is 2.91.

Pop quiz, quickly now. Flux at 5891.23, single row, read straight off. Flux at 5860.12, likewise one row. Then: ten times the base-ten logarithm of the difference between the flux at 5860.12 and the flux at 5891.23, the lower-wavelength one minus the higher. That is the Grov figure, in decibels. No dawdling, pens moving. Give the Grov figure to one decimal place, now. -0.8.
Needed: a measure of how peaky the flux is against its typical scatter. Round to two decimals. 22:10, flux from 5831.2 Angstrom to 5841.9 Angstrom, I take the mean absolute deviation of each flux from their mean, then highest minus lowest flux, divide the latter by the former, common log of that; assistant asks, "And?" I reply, 0.50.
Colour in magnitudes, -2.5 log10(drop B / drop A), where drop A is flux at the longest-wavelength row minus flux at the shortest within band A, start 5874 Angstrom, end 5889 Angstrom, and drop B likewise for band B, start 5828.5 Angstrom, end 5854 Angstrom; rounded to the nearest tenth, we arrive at 1.4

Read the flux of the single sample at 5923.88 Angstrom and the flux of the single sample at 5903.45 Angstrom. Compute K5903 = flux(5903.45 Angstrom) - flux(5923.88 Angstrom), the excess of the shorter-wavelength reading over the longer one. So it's -0.4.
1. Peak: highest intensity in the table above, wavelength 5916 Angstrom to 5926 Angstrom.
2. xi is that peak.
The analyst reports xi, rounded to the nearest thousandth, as 3.094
